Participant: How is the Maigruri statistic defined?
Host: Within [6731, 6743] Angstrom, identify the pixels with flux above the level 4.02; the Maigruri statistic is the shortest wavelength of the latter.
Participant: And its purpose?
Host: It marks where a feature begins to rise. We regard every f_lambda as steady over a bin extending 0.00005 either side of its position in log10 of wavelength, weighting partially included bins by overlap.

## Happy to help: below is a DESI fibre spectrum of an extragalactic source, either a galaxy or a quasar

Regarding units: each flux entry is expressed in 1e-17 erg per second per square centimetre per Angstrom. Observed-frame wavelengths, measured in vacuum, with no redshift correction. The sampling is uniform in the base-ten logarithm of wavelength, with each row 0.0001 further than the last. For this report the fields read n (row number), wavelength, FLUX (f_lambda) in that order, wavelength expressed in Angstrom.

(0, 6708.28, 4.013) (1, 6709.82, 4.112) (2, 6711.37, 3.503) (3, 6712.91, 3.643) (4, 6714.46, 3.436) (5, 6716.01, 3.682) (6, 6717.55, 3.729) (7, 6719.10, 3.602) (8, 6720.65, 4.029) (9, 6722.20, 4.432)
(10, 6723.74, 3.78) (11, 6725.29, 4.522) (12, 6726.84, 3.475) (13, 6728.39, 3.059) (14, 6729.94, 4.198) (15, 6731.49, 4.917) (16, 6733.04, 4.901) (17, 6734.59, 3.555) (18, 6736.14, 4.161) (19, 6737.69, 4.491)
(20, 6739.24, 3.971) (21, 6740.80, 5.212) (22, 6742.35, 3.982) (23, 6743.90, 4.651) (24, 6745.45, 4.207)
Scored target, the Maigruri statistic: 6731.49 Angstrom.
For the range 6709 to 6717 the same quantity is 6709.82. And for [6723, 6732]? 6725.29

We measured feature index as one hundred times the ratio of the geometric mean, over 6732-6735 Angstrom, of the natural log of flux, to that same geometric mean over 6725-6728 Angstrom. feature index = 104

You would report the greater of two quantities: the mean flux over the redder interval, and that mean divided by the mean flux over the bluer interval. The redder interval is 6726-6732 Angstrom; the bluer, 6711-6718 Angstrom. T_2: 3.9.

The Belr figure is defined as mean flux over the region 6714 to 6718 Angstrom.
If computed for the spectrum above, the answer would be 3.62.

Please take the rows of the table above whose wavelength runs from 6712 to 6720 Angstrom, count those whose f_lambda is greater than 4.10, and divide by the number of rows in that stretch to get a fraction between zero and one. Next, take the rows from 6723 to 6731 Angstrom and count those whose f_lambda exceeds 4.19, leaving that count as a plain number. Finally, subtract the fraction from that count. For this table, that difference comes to 2.0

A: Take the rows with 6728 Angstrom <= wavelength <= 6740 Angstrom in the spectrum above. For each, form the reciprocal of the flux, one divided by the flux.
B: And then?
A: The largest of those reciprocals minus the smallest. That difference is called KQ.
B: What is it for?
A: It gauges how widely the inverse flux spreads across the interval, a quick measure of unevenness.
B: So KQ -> 0.12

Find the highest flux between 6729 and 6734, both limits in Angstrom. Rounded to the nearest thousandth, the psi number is 4.917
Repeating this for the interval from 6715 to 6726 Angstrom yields 4.522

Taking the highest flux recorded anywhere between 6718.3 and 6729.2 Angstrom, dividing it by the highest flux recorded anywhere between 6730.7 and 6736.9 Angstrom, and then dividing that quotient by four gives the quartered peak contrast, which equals 0.23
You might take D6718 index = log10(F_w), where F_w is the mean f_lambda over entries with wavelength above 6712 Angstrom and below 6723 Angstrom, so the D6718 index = 0.579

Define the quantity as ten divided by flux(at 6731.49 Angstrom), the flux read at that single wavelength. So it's 2.0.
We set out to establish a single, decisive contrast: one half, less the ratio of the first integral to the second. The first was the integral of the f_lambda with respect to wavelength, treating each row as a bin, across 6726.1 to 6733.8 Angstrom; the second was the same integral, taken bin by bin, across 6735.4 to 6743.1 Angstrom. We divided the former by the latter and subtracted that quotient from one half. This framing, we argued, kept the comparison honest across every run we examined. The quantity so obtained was -0.44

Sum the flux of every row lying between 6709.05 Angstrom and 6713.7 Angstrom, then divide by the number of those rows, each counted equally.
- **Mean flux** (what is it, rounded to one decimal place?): 3.8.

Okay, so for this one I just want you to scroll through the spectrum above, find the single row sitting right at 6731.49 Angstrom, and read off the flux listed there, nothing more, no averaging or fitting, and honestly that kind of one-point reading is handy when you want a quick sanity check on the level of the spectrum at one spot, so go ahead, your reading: 4.917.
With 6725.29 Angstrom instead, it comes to 4.522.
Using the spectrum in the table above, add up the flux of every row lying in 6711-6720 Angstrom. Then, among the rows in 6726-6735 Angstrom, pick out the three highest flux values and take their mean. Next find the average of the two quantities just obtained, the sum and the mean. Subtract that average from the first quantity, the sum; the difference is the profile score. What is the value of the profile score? 8.46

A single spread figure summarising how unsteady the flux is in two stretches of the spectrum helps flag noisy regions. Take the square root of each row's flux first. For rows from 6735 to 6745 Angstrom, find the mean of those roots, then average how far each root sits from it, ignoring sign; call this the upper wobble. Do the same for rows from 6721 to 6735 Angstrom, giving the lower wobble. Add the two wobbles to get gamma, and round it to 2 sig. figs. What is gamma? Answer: 0.23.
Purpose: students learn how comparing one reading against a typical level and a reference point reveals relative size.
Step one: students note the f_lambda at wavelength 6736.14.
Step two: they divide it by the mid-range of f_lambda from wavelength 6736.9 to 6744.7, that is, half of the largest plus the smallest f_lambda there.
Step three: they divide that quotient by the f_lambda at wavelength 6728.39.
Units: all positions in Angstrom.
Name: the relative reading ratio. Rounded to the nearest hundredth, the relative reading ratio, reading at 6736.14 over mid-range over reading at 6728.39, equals 0.30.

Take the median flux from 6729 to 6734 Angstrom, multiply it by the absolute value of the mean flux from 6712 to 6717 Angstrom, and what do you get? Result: 18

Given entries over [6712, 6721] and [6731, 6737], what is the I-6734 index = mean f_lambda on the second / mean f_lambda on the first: 1.19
